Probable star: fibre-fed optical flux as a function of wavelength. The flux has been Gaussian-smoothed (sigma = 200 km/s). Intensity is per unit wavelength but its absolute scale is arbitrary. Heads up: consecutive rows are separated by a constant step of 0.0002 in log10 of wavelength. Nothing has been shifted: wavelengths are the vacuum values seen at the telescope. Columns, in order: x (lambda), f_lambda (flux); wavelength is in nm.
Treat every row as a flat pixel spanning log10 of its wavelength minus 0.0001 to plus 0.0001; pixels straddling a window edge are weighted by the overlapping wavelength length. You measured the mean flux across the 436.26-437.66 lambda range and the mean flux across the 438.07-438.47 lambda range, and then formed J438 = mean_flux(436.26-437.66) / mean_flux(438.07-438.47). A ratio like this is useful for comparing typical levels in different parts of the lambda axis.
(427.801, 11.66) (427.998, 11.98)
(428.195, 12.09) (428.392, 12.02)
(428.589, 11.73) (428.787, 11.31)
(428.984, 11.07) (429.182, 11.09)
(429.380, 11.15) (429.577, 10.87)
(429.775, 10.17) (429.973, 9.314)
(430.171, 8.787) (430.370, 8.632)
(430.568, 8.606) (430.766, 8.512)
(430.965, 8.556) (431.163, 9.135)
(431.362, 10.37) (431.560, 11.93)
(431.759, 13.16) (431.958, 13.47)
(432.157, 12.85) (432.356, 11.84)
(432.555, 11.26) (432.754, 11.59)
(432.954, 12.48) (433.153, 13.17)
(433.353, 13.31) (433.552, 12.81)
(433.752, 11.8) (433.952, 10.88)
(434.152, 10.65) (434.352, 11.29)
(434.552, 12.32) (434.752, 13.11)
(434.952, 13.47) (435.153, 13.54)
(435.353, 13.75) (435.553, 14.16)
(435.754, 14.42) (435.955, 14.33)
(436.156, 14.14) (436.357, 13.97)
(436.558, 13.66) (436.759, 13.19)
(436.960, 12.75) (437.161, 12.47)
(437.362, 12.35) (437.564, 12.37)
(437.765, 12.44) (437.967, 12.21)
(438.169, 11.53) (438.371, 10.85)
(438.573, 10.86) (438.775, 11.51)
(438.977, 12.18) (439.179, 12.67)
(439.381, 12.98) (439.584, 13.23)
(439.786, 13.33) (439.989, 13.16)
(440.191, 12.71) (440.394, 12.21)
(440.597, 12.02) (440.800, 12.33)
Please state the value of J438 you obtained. 1.16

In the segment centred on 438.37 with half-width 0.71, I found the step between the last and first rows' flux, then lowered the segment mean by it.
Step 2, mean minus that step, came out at 11.9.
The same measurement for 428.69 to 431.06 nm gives 12.6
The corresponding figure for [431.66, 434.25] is 14.8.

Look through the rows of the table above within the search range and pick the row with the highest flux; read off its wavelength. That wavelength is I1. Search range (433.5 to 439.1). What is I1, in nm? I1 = 435.754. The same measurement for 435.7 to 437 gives 435.754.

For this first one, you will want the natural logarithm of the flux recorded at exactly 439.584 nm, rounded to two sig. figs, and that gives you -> 2.6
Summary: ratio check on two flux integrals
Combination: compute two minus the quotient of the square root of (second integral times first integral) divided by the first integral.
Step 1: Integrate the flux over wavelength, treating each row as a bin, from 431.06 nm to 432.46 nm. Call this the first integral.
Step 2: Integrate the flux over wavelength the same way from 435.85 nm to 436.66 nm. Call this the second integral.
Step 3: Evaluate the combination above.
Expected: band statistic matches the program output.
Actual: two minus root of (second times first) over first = 1.2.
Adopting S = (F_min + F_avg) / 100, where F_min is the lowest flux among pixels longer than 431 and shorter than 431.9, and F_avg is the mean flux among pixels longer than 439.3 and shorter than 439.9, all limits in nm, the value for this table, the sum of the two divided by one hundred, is 0.223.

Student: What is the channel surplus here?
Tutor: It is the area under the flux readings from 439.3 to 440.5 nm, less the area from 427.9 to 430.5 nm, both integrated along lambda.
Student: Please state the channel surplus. -12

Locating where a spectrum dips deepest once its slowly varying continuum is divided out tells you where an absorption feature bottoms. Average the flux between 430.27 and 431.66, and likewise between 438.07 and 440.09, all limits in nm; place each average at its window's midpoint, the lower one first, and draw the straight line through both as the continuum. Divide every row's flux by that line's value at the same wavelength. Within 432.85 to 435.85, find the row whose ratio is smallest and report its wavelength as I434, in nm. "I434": 434.152 nm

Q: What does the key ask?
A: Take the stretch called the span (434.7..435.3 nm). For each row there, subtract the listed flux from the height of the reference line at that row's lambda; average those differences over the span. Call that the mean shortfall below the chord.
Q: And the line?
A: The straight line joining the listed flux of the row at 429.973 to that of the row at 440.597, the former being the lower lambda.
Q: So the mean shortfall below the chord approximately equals -2.8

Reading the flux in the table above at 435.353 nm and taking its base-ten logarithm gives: 1.138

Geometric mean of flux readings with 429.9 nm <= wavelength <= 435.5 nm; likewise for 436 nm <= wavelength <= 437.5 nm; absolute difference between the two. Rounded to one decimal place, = 1.9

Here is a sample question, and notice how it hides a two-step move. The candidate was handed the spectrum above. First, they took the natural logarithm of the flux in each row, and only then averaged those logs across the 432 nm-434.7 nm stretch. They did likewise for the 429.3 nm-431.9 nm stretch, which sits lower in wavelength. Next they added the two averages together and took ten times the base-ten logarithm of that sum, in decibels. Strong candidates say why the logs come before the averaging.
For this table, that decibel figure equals 6.79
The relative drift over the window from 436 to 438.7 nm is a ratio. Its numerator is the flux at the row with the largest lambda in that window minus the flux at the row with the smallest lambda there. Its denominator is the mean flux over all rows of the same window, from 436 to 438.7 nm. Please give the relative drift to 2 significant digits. -0.26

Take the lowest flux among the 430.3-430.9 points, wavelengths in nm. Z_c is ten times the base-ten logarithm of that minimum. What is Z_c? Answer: 9.3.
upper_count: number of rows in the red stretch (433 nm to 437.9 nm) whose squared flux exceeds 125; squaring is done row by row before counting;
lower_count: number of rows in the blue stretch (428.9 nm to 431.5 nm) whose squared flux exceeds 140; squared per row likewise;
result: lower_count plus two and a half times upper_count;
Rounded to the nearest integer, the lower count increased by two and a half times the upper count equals 55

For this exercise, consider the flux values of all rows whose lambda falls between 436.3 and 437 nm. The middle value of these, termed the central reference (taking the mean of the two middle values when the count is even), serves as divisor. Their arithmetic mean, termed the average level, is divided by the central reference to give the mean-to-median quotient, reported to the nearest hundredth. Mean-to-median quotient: 1.00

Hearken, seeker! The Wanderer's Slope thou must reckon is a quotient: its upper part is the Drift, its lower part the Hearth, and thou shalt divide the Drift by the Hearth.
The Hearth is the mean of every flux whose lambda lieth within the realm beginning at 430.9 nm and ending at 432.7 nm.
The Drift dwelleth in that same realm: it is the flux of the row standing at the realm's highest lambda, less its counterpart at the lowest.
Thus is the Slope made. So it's 0.24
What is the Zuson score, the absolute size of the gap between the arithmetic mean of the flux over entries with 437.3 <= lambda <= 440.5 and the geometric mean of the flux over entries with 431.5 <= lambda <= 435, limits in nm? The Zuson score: 0.0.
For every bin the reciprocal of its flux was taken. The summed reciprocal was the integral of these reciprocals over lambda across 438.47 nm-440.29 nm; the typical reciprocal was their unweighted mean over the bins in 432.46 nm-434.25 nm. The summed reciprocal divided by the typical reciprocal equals 1.74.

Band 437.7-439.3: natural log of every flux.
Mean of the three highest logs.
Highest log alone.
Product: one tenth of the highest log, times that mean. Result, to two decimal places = 0.64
